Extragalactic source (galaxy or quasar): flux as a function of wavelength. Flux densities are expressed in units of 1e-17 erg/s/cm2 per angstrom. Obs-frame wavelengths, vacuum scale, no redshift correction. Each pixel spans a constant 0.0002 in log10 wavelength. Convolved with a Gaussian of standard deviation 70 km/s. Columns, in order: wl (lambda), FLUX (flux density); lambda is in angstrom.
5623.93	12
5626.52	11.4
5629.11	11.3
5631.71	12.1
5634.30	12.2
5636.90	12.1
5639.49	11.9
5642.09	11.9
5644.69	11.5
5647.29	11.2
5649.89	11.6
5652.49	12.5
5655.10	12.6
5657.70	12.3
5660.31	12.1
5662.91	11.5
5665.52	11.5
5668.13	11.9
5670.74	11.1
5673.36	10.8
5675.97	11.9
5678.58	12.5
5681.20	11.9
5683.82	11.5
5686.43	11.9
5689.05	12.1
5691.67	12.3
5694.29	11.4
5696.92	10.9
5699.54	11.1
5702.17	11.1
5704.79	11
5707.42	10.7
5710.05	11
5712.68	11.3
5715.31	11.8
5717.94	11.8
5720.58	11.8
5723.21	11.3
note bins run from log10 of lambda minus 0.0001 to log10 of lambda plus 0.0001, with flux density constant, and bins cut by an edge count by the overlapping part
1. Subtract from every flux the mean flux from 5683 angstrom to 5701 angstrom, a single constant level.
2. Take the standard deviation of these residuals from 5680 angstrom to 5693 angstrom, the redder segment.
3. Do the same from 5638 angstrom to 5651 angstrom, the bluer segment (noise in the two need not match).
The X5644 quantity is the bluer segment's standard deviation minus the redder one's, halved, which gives 0.00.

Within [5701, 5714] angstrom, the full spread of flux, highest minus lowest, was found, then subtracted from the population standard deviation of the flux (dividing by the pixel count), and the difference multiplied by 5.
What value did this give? -2.0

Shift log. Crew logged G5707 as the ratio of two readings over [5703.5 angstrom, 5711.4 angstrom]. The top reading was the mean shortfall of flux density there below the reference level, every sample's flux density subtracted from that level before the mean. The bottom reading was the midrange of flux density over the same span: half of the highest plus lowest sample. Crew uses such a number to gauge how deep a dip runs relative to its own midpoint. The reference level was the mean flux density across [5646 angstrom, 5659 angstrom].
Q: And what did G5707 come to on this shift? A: 0.11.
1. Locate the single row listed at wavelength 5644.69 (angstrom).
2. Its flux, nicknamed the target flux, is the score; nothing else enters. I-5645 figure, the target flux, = 11.5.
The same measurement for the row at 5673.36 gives 10.8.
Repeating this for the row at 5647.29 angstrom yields 11.2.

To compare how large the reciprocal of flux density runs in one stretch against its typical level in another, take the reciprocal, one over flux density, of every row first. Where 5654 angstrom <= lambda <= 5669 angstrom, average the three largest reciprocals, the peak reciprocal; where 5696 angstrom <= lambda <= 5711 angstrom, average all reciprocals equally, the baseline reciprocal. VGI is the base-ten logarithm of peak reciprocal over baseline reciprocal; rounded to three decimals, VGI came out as -0.026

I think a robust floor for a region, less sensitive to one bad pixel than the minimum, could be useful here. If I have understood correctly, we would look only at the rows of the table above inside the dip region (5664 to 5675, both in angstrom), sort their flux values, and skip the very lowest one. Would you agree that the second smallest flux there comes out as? 11.1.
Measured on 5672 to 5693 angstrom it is 11.5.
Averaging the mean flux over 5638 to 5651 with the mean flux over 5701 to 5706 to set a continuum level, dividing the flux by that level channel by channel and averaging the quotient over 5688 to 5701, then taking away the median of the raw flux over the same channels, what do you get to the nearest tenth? -10.4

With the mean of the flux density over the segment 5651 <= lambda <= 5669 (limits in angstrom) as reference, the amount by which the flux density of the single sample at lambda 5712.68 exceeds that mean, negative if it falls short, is -0.8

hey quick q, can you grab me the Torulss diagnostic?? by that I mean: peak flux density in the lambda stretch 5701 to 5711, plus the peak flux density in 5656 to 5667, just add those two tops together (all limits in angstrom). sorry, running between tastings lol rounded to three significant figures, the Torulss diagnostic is 23.4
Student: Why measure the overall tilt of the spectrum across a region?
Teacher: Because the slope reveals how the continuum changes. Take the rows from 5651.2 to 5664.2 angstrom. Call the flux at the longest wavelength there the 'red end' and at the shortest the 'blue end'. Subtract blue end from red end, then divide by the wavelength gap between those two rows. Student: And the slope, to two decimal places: -0.10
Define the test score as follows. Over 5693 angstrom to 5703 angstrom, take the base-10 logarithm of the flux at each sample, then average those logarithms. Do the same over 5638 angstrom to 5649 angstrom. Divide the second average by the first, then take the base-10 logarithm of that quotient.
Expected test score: 0.008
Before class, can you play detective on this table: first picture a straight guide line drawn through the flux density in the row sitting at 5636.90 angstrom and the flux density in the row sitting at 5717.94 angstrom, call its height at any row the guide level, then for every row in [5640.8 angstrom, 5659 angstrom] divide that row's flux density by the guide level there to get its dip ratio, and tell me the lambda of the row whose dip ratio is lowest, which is 5647.29 angstrom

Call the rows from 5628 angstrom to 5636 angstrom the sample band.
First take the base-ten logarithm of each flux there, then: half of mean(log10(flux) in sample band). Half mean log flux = 0.537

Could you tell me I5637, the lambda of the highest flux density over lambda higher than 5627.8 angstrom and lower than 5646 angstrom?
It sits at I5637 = 5634.30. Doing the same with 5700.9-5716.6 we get 5715.31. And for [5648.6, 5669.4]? 5655.10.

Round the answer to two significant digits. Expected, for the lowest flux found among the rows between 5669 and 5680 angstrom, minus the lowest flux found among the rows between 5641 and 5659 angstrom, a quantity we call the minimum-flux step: -0.40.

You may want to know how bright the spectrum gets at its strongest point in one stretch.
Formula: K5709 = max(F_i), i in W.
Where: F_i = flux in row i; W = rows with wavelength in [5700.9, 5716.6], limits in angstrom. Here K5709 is 11.8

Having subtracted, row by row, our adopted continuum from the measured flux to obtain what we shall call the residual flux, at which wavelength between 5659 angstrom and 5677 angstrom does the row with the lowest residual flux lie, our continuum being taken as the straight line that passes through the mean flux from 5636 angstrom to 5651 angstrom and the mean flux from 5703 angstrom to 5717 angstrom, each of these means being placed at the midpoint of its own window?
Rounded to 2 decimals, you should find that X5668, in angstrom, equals 5673.36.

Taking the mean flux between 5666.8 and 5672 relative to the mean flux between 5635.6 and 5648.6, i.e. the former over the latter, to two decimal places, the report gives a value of 0.98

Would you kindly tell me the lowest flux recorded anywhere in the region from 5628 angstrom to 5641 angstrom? 11.3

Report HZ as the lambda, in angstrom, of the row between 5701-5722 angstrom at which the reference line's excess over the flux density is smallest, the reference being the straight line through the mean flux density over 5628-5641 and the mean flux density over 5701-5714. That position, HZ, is 5720.58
